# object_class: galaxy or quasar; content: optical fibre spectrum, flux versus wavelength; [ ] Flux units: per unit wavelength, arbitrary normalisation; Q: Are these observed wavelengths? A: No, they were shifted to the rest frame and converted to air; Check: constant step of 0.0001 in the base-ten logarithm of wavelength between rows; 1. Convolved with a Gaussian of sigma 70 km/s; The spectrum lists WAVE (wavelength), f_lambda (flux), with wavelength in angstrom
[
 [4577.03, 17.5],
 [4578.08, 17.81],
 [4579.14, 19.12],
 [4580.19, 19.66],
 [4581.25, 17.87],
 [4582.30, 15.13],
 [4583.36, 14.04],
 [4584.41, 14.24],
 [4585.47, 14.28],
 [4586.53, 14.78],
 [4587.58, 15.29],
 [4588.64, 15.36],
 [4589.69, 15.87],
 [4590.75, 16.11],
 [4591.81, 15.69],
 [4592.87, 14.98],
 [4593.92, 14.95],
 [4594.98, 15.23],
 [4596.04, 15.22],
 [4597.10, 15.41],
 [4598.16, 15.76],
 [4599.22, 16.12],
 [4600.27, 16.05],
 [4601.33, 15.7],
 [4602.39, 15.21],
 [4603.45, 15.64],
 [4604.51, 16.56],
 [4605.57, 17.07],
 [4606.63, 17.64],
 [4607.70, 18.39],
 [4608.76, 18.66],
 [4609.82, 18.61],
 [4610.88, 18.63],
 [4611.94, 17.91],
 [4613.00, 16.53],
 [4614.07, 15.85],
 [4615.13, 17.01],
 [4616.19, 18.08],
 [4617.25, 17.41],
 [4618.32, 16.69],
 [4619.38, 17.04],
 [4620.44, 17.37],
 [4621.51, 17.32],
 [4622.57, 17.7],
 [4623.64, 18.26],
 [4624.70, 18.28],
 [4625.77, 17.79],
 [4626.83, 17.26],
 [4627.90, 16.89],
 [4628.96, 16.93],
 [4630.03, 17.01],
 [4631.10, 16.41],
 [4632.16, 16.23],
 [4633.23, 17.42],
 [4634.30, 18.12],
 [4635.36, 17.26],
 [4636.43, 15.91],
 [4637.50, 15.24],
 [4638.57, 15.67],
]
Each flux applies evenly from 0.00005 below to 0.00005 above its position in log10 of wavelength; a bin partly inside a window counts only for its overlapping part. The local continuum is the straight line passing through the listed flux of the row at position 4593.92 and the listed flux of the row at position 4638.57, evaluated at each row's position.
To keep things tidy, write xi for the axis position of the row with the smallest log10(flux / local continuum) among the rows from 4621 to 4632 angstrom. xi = 4631.10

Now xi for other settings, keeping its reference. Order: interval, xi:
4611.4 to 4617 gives 4614.07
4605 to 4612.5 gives 4605.57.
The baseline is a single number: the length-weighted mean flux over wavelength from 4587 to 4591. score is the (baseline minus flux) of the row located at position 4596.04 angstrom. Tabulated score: 0.42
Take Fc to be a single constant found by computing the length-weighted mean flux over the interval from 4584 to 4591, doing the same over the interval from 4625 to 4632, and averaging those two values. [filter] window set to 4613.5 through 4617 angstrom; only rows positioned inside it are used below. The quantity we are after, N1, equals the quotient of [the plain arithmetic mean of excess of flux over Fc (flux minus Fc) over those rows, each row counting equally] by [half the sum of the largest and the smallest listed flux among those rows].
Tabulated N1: 0.05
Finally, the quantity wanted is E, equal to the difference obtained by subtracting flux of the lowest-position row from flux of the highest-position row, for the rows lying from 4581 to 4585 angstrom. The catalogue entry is -3.6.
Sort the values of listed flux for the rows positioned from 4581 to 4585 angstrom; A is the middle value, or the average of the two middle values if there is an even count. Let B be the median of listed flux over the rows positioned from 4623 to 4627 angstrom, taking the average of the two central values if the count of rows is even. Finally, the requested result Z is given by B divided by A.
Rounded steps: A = 14.7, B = 18.0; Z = 1.23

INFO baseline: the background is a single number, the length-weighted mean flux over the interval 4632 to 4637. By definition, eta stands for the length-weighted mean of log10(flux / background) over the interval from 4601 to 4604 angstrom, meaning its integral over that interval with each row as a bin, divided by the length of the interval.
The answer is -0.040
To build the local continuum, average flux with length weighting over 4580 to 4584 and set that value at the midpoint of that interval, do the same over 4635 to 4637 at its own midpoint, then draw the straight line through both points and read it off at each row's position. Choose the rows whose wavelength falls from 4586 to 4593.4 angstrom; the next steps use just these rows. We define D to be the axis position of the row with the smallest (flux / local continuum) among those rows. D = 4586.53 angstrom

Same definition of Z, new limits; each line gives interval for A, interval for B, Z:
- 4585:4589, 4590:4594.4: 1.02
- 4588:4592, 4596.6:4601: 1.01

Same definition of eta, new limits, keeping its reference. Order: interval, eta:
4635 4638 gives -0.025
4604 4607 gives 0.001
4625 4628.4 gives 0.009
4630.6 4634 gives -0.006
